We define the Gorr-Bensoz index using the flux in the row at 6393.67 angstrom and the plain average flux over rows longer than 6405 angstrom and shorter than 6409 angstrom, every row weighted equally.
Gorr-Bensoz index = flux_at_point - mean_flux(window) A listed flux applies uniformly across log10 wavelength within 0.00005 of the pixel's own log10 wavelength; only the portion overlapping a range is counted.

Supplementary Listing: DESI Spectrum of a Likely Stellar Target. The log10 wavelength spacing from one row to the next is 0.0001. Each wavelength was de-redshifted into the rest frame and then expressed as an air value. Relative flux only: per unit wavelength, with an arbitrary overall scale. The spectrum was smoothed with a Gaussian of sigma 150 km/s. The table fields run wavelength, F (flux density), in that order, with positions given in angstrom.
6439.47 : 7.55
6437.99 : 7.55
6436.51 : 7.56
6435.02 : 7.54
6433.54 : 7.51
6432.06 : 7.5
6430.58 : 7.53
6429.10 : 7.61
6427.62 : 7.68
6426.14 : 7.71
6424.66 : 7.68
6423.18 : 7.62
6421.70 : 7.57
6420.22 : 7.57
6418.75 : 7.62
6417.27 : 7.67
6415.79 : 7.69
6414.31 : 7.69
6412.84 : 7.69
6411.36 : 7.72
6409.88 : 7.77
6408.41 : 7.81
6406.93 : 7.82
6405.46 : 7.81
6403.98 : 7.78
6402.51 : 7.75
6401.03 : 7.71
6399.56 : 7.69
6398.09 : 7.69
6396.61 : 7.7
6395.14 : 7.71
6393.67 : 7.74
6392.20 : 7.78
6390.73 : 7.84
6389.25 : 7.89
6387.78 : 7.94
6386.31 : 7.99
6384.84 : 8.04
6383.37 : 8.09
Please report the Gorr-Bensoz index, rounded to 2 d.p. -0.07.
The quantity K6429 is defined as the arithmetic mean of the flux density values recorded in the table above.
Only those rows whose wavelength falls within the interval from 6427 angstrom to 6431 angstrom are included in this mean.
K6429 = 7.61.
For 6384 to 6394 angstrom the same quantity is 7.89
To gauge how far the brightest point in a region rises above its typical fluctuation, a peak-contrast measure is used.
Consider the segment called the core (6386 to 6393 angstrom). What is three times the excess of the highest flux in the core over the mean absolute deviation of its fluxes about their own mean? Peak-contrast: 23.8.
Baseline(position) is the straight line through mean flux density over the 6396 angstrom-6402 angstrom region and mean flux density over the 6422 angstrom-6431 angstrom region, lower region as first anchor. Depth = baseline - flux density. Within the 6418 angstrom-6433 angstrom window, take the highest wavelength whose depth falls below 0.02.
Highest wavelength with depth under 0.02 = 6427.62 angstrom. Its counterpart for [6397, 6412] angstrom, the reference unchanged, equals 6411.36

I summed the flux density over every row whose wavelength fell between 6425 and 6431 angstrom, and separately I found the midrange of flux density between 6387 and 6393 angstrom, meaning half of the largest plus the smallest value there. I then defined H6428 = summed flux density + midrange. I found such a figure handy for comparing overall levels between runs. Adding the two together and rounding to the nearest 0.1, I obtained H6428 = 38.4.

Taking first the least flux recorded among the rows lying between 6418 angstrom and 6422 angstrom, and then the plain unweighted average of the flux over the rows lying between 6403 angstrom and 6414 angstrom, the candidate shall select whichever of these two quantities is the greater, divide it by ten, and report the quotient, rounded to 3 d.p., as 0.777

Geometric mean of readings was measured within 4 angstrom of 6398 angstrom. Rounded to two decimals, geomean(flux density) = 7.70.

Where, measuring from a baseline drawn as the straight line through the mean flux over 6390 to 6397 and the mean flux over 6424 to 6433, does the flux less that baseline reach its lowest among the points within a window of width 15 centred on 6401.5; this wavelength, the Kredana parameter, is 6398.09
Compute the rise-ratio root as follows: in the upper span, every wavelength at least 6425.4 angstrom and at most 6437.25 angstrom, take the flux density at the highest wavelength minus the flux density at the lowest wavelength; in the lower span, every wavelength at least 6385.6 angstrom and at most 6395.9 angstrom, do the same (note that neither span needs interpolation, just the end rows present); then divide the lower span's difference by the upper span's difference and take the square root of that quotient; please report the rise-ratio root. 1.4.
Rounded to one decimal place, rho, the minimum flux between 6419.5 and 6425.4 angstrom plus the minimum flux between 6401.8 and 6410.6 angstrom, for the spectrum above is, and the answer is 15.3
